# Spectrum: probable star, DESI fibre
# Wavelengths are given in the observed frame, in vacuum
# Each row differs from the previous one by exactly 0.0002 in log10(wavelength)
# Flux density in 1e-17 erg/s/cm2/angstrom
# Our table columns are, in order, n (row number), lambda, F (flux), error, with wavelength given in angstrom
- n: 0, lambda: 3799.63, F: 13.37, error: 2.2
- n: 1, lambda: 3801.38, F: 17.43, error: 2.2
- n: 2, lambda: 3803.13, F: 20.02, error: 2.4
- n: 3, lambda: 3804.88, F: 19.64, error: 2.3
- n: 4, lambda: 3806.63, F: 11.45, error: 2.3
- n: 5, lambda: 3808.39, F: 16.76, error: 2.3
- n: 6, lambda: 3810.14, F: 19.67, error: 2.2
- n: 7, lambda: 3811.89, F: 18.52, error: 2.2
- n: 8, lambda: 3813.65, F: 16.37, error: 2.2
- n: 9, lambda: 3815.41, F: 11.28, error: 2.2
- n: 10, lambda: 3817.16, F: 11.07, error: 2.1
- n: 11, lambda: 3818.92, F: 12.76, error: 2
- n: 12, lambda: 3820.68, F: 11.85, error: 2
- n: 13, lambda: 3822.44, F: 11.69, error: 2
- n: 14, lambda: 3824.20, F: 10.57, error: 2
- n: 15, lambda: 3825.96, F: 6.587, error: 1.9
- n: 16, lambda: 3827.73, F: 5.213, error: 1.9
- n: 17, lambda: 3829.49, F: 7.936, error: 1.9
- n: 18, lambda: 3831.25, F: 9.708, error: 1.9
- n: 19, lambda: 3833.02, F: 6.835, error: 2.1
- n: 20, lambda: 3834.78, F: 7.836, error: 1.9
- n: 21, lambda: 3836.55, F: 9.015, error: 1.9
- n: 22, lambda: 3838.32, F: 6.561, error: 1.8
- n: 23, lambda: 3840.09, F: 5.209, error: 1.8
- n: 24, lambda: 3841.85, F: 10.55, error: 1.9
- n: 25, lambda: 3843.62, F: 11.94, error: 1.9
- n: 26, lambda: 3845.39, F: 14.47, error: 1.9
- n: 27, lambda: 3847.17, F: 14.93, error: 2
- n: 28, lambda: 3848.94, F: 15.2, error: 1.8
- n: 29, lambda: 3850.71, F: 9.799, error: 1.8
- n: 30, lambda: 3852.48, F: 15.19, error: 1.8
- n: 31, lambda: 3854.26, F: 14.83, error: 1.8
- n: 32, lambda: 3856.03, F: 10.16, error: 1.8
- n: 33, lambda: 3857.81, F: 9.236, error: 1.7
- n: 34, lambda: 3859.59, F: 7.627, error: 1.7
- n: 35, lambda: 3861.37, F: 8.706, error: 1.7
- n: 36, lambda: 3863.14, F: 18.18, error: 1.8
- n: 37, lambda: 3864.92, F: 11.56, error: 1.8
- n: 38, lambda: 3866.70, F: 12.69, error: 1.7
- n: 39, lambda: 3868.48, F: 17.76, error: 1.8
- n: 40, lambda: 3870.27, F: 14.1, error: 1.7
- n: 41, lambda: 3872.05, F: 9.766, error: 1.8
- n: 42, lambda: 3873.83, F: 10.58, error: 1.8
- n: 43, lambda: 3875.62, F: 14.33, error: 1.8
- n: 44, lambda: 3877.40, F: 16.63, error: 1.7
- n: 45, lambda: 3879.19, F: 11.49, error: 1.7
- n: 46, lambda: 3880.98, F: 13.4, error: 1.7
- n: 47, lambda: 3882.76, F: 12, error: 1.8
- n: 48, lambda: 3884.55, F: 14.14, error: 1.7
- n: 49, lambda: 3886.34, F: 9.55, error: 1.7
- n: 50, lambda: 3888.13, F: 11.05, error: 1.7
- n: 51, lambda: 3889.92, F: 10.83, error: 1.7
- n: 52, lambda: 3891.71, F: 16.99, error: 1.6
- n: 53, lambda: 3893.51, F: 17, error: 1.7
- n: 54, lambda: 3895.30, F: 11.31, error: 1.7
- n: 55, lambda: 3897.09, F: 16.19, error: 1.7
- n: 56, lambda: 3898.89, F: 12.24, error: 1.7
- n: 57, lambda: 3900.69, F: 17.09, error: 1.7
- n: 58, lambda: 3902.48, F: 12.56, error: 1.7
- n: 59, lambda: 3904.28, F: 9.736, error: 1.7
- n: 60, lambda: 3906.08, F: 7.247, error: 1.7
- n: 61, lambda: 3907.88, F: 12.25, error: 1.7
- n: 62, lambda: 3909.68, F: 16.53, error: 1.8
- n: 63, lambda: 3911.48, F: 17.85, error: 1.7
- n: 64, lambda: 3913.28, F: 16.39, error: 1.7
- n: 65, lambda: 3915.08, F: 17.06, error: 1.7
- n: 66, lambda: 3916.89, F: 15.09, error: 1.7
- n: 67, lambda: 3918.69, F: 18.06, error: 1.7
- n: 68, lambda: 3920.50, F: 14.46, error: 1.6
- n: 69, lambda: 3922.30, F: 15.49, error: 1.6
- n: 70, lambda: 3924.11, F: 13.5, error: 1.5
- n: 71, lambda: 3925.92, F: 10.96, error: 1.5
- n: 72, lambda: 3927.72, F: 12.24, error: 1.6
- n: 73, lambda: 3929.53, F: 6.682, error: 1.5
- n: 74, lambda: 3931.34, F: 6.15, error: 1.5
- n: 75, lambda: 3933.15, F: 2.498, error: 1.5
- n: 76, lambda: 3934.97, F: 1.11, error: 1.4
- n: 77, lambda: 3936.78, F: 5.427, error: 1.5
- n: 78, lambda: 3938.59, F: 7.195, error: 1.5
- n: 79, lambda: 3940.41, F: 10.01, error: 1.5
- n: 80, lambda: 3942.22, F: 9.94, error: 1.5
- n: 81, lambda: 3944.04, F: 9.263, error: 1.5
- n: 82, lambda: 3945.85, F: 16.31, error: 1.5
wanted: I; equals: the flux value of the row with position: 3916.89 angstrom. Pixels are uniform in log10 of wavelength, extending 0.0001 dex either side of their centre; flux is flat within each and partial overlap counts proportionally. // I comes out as 15.09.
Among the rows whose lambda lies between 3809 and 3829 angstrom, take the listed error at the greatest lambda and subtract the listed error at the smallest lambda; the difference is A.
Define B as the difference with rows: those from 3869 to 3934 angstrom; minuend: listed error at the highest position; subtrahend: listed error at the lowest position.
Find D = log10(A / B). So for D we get 0.18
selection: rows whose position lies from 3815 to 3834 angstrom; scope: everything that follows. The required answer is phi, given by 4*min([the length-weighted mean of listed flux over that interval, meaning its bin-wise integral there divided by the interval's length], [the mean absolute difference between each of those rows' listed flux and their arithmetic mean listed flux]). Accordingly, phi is 8.6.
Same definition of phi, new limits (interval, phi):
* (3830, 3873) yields 12.1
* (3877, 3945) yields 13.5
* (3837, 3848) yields 12.7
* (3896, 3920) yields 11.3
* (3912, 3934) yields 15.6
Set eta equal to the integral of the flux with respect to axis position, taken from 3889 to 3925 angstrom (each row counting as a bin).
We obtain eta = 518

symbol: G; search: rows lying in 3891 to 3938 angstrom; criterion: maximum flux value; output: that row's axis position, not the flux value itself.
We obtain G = 3918.69 angstrom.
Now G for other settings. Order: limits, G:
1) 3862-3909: 3863.14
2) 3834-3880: 3863.14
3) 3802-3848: 3803.13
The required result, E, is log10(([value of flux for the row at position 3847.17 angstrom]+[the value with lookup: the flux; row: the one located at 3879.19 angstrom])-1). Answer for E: 1.41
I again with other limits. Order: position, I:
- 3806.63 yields 11.45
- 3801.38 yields 17.43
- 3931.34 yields 6.15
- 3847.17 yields 14.93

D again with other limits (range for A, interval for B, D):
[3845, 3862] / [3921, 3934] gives 0.30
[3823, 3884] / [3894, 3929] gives 0.30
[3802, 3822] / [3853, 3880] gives 0.60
